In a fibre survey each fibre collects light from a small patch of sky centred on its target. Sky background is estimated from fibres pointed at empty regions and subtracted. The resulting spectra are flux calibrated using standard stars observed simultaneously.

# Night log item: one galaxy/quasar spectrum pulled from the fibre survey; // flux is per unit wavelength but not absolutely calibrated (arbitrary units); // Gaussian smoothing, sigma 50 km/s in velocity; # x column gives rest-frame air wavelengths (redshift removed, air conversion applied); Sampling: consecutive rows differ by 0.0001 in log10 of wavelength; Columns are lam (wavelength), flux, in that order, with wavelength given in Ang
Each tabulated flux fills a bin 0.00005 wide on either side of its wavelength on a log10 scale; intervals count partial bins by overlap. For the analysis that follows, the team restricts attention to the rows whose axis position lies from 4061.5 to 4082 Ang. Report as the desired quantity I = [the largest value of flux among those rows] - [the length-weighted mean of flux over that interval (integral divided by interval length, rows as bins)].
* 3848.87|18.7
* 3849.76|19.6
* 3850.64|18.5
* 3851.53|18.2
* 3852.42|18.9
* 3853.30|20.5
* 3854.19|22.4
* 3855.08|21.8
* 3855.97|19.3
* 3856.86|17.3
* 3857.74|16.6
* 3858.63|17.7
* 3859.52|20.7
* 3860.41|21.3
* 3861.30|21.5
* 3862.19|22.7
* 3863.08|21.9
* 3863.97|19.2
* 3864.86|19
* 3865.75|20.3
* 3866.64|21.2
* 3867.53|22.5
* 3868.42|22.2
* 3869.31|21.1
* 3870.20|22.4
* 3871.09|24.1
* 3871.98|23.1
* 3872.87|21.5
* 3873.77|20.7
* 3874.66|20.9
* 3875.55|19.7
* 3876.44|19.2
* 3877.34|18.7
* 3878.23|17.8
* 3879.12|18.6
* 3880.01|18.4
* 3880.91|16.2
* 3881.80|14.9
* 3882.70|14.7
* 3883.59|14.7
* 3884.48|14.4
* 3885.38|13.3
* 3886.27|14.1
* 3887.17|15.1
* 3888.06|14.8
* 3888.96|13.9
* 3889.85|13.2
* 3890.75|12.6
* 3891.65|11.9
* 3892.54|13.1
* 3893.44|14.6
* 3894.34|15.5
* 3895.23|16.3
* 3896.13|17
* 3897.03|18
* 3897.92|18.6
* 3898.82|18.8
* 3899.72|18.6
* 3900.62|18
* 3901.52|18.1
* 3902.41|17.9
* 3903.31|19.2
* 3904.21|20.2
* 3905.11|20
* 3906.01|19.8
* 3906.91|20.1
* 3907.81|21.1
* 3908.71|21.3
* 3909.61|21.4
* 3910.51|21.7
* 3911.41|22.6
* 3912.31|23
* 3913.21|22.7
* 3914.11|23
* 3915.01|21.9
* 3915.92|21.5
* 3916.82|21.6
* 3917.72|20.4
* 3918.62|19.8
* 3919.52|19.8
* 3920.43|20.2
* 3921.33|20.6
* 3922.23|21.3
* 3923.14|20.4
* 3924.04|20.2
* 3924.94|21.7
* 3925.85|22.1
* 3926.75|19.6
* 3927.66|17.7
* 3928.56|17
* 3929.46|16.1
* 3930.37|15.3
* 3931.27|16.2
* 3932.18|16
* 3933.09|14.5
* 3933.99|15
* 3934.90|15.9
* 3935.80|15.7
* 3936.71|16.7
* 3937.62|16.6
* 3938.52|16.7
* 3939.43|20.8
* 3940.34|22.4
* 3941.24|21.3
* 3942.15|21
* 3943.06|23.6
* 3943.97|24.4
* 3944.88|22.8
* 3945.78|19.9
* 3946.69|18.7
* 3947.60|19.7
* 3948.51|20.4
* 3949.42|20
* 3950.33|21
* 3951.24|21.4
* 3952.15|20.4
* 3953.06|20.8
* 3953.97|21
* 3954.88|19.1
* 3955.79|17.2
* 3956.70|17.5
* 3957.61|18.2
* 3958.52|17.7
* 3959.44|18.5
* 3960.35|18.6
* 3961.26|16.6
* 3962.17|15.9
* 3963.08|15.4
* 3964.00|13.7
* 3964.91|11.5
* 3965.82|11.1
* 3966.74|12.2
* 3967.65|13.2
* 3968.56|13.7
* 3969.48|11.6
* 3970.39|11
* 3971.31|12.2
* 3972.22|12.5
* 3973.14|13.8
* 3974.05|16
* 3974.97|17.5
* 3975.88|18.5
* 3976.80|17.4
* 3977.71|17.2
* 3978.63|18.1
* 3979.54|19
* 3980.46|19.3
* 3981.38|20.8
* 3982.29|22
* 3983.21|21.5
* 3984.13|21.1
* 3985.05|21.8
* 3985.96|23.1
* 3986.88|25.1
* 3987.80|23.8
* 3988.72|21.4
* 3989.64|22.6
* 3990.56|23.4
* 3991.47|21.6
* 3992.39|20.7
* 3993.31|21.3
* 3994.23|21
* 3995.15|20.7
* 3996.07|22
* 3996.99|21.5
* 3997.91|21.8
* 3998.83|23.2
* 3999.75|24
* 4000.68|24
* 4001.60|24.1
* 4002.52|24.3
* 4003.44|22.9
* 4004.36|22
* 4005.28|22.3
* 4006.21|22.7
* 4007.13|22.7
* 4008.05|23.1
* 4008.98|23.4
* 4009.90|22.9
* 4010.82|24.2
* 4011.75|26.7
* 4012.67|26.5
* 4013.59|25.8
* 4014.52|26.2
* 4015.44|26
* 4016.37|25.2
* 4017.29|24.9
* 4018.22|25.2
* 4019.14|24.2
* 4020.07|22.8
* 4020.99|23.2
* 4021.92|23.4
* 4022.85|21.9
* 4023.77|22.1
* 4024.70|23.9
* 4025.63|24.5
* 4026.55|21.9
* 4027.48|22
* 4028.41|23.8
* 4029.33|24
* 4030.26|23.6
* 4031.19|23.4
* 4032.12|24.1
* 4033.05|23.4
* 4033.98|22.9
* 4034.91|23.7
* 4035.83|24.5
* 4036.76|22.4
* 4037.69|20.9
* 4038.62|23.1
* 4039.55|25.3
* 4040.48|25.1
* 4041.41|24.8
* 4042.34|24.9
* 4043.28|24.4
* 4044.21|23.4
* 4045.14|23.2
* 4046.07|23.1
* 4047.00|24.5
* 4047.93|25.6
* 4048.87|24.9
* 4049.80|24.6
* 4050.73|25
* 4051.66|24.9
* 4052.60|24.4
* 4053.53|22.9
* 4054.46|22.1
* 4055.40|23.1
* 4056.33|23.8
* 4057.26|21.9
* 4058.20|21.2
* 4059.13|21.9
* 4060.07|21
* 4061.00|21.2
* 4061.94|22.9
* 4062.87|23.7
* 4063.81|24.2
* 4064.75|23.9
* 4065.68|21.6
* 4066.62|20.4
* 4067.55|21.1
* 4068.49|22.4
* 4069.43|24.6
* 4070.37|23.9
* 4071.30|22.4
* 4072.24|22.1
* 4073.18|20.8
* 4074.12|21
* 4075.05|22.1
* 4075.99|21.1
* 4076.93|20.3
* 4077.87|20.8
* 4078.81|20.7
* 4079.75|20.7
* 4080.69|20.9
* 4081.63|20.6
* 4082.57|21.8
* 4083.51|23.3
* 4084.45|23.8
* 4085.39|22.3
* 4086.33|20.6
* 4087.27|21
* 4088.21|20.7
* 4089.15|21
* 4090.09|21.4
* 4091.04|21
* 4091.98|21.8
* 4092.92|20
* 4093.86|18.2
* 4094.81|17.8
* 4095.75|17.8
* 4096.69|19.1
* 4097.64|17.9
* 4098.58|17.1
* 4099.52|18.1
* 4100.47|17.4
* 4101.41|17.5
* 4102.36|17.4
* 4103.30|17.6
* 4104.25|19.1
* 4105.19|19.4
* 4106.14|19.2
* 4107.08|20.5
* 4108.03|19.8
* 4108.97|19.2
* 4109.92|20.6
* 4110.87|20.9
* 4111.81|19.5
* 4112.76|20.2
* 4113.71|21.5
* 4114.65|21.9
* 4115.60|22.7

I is 2.7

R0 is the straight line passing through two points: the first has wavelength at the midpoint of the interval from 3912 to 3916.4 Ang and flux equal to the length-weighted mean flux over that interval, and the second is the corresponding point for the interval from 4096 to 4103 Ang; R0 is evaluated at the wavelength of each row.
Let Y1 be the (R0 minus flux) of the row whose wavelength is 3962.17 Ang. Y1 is 5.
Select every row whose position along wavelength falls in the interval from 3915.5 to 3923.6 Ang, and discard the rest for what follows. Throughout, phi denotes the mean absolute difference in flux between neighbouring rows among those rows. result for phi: 0.54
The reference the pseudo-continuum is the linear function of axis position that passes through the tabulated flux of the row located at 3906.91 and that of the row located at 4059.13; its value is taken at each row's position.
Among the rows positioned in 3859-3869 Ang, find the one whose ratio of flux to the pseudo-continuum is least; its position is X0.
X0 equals 3864.86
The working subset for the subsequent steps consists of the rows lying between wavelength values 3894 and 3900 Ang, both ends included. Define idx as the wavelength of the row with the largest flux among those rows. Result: 3898.82 Ang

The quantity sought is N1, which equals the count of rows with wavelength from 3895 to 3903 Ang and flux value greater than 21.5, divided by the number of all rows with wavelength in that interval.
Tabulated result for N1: 0.0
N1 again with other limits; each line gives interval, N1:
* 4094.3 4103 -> 0.0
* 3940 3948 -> 0.4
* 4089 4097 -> 0.1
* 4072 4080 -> 0.2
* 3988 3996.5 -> 0.4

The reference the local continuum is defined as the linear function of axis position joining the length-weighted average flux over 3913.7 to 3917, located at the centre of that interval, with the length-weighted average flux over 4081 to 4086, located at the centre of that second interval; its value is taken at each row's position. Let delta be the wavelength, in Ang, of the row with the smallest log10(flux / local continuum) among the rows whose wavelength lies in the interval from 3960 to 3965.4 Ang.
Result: 3964.91 Ang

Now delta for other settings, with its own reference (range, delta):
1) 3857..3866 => 3857.74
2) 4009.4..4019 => 4009.90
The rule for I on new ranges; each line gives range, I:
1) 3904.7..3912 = 1.6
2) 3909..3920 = 1.4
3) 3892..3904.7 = 2.8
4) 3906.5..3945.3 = 4.6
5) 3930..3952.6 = 5.3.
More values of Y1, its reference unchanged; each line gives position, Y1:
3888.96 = 9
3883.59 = 8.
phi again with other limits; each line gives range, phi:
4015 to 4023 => 0.74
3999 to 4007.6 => 0.41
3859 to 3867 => 0.99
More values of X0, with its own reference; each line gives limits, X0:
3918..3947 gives 3933.09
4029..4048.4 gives 4037.69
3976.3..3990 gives 3977.71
